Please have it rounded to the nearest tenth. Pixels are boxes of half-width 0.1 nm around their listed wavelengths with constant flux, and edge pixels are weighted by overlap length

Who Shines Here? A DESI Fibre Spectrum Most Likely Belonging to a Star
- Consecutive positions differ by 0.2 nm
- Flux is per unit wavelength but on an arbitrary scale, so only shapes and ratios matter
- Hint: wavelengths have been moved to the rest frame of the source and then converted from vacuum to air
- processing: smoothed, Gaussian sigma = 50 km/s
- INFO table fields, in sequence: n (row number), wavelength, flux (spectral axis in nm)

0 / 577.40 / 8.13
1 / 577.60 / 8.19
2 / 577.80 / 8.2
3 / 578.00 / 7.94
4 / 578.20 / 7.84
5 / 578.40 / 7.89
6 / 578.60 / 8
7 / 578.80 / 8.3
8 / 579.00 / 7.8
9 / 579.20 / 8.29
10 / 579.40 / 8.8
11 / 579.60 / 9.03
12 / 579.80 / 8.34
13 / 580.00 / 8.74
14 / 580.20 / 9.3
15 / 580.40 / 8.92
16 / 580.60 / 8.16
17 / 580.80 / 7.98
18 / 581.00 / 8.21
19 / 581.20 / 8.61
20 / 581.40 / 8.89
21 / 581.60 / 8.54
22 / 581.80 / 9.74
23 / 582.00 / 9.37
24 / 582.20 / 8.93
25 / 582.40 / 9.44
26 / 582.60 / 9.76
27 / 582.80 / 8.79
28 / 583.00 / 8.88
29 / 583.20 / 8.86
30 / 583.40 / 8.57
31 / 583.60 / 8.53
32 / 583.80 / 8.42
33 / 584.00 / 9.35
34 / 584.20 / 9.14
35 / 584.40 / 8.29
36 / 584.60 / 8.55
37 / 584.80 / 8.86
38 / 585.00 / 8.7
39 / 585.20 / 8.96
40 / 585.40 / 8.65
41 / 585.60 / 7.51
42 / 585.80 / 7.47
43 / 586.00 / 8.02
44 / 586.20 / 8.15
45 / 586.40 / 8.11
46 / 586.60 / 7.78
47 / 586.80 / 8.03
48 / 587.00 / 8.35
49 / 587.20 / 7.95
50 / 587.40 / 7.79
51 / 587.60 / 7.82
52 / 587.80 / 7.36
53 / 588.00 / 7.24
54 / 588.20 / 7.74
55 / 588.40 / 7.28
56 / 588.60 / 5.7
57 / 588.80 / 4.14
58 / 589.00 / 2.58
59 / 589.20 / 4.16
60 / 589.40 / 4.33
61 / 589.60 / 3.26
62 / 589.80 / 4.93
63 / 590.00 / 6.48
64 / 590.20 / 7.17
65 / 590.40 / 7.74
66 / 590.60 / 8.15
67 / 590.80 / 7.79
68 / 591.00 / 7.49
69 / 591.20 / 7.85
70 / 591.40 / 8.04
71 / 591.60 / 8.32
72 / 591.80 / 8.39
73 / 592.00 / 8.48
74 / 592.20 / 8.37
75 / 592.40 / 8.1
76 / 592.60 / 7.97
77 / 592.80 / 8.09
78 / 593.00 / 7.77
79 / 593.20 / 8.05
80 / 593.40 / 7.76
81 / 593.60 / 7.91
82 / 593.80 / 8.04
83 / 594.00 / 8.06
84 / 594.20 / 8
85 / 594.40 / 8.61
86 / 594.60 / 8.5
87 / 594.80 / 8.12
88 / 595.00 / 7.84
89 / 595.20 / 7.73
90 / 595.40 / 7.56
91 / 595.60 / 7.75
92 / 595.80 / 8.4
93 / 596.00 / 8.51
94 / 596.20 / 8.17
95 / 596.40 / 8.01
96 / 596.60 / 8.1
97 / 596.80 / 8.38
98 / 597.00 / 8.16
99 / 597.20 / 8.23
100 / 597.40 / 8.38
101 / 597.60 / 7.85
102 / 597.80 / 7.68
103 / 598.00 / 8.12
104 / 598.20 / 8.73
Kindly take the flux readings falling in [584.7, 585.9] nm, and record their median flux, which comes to 8.7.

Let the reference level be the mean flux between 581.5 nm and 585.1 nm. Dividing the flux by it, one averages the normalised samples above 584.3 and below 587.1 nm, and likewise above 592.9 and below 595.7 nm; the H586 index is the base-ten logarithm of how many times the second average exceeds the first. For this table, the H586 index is -0.01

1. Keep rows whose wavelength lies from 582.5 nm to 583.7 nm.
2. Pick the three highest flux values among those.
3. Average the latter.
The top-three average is 9.17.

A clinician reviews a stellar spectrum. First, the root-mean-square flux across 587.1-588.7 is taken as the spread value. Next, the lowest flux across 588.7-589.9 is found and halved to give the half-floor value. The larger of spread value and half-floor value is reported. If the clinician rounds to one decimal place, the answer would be 7.4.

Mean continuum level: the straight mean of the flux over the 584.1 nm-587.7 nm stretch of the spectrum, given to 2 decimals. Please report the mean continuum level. 8.23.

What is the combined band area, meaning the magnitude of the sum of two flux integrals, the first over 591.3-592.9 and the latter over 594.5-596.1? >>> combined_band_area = 26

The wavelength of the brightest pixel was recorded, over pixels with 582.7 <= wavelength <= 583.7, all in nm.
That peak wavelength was 583.00 nm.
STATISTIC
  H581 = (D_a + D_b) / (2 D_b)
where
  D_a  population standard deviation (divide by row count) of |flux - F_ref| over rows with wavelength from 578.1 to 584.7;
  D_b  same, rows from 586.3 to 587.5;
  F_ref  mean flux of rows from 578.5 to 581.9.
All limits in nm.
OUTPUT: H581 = 1.3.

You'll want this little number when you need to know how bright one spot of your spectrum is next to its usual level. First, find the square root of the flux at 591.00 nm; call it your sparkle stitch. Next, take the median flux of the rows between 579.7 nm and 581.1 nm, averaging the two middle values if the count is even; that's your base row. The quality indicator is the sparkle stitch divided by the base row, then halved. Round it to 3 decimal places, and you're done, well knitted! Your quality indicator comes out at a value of 0.164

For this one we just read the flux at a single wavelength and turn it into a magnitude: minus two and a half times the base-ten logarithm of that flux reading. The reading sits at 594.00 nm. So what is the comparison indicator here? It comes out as -2.27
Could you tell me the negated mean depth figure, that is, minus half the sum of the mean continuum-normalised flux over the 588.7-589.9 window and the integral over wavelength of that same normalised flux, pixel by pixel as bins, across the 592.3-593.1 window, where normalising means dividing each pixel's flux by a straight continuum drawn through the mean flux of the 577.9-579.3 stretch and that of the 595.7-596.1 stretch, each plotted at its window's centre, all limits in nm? -0.62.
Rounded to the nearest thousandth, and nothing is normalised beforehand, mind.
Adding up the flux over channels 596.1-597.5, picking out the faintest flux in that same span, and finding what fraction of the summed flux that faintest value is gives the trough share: 0.139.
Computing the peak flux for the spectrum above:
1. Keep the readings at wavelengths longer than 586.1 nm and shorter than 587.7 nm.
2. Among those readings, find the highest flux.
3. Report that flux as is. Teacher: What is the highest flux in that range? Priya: 8.35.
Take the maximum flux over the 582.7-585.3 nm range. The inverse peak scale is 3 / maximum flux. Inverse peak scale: 0.321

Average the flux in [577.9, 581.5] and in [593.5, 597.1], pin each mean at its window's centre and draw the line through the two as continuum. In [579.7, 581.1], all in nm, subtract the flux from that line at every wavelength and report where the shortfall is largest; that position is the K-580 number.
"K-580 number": 580.80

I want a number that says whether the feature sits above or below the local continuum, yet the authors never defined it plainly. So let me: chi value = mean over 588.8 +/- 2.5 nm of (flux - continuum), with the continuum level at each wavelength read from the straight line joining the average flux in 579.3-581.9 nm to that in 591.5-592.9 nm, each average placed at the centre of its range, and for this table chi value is -1.7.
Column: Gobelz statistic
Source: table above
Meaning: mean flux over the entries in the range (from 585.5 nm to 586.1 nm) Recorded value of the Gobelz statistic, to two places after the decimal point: 7.67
